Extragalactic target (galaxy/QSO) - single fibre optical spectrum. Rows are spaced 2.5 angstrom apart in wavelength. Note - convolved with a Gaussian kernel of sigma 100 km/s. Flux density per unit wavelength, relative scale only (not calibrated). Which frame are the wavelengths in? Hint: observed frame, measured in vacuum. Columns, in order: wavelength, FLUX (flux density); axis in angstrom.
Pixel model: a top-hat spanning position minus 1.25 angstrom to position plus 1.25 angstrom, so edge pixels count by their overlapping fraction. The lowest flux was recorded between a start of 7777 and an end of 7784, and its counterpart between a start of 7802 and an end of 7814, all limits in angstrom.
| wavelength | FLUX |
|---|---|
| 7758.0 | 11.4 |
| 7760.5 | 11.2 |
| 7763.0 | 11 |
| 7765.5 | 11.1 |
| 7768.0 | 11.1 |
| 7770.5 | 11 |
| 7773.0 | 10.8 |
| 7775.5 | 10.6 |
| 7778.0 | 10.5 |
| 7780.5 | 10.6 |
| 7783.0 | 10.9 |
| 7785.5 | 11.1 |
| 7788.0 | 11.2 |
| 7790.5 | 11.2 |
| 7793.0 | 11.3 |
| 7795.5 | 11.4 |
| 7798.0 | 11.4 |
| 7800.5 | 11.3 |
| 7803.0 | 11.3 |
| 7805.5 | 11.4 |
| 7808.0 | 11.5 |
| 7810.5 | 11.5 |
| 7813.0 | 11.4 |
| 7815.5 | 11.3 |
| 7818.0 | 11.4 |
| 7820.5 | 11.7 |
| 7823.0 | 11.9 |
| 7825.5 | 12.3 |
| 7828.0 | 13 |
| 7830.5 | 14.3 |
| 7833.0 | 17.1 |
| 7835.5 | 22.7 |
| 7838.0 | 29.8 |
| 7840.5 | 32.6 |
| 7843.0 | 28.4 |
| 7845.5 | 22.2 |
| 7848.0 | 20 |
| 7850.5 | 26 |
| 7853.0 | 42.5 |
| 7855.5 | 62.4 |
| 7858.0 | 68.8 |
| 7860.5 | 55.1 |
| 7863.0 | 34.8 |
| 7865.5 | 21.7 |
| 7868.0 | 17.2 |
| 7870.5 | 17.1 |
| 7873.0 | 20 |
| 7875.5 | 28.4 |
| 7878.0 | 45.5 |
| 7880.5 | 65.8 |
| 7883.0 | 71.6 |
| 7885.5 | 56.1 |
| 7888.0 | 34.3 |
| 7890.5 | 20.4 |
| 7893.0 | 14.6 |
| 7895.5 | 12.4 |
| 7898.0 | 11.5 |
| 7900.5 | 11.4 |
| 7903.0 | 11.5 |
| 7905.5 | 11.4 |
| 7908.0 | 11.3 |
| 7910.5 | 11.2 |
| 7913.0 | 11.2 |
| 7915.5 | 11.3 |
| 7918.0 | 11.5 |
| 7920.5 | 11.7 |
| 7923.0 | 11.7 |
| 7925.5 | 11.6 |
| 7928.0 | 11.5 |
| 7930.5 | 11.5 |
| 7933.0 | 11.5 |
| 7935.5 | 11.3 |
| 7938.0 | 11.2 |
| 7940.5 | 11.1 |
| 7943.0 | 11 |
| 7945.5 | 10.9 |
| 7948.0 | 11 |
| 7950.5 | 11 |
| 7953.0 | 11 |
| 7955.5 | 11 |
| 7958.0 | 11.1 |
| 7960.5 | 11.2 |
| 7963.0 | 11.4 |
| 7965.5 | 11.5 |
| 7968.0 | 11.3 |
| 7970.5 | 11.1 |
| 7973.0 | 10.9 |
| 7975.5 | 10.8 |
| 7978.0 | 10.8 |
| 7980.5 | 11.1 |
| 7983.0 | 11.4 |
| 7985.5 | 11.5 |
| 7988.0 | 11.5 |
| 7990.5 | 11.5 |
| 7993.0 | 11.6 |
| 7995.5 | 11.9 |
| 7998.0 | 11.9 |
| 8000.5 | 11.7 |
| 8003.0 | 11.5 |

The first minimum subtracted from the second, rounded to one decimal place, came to 0.8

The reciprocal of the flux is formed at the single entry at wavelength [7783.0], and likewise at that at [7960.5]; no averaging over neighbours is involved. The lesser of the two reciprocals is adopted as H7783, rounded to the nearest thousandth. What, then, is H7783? 0.089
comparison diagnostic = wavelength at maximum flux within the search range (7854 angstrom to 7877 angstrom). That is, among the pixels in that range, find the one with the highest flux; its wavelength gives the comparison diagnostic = 7858.0 angstrom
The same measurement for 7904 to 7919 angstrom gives 7918.0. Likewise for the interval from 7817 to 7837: 7835.5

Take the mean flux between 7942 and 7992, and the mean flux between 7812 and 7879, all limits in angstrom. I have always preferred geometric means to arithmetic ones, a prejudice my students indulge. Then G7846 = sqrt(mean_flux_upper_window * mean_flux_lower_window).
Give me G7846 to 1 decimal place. 17.1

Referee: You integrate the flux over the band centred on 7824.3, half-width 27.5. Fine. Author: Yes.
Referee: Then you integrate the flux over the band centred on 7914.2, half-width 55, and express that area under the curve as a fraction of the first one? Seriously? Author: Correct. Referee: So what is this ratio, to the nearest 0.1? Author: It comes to 2.3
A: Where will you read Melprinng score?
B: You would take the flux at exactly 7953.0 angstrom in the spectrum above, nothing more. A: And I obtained 11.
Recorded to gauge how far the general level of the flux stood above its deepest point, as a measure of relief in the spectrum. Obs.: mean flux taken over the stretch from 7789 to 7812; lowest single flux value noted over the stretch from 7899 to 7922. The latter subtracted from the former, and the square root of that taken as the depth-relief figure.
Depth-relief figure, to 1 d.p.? 0.4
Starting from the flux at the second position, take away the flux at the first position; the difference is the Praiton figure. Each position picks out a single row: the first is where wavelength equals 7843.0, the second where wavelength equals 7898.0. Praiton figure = -17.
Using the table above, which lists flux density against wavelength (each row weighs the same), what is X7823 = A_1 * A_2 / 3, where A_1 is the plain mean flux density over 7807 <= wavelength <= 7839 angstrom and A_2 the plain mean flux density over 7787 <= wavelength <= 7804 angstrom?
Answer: 55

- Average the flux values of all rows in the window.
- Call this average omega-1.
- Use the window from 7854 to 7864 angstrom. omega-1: 55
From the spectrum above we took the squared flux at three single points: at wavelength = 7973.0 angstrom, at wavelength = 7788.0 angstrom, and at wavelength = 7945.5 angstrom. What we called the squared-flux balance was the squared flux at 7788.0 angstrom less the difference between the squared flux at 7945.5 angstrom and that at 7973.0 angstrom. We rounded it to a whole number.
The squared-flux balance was 125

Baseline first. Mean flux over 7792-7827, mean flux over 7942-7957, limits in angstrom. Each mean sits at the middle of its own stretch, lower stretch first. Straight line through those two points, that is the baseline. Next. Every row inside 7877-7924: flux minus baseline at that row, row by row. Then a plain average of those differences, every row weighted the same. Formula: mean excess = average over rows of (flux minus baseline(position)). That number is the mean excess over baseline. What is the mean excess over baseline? 12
